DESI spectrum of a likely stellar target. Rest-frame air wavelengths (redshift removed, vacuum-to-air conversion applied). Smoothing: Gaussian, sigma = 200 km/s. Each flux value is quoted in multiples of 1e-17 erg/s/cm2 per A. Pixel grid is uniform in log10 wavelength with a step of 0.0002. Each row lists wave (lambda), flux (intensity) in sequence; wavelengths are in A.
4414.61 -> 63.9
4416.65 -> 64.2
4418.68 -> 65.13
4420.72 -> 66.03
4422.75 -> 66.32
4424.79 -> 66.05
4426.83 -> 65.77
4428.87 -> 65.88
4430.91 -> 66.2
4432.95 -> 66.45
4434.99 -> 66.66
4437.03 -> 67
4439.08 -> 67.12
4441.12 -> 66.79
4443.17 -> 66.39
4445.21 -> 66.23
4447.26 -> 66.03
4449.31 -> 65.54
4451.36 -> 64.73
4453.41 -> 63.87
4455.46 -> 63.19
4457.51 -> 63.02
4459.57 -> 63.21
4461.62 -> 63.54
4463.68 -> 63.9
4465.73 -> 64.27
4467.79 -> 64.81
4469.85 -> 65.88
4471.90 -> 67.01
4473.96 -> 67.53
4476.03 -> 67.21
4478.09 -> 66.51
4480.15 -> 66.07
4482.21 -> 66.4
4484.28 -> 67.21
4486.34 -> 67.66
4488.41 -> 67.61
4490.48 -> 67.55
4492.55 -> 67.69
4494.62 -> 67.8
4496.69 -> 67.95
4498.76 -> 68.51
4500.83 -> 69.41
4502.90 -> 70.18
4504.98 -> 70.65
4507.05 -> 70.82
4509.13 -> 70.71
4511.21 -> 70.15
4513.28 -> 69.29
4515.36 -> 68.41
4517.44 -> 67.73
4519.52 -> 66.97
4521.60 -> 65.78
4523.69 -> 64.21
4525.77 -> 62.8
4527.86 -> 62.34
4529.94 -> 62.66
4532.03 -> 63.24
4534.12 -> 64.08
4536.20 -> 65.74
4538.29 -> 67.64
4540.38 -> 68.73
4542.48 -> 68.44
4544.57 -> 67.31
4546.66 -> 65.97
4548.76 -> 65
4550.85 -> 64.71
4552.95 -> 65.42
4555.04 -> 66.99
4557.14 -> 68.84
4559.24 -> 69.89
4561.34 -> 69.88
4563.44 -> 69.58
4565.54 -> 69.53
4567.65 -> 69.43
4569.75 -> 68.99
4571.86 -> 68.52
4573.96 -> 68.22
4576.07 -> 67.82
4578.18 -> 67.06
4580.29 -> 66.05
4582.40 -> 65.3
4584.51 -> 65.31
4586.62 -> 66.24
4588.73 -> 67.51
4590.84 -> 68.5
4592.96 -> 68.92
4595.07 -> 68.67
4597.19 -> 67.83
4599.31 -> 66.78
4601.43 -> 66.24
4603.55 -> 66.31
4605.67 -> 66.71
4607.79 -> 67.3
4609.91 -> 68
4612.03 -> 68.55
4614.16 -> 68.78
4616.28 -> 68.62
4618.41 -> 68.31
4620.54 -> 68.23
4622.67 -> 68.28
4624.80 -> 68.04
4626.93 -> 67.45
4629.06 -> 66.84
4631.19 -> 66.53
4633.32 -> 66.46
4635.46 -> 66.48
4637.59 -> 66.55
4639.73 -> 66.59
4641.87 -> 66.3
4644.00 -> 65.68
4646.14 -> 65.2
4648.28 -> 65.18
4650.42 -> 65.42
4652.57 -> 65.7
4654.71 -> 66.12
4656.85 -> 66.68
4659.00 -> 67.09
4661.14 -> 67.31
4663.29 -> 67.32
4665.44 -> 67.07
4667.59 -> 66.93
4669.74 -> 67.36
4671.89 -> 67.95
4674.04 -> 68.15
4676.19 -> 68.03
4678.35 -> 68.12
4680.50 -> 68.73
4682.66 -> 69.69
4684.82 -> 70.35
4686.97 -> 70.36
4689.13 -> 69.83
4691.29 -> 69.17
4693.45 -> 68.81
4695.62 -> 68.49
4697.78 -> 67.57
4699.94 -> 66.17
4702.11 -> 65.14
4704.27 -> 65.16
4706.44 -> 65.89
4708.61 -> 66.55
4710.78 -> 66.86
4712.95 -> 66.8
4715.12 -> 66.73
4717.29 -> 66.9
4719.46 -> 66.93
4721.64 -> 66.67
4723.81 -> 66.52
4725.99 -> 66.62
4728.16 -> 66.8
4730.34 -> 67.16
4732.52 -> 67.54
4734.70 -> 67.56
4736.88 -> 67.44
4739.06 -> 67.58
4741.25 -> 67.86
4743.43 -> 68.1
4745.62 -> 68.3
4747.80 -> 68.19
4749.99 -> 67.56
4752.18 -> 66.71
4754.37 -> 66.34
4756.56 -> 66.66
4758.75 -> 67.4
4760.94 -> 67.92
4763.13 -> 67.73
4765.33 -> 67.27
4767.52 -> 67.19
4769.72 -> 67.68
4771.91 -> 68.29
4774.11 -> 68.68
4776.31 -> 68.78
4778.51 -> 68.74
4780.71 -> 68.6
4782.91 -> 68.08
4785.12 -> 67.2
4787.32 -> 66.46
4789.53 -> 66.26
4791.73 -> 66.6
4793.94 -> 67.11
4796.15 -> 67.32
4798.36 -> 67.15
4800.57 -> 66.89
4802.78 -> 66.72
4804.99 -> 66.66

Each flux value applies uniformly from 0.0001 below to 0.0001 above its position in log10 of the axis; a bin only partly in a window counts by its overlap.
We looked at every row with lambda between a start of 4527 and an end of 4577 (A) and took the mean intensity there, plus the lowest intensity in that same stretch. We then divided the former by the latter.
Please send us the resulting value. 1.08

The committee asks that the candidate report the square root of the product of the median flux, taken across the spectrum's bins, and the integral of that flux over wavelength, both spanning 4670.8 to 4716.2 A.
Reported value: 458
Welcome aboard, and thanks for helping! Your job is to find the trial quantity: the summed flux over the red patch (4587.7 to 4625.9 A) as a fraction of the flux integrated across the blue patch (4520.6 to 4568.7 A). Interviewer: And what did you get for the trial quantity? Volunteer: 0.38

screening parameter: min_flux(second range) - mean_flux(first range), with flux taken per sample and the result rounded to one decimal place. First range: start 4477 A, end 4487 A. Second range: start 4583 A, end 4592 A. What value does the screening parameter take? -1.5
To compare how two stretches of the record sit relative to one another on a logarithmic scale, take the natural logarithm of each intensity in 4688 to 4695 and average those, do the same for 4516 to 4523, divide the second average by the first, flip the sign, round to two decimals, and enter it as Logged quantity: -0.99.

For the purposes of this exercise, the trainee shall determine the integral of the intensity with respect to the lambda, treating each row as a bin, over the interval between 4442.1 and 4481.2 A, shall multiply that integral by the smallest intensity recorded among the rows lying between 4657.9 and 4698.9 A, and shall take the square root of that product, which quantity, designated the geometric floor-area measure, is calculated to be 413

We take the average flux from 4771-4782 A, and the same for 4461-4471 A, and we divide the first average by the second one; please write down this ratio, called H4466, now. 1.06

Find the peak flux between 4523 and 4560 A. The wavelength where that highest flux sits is 4559.24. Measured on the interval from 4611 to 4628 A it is 4614.16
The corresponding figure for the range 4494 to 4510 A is 4507.05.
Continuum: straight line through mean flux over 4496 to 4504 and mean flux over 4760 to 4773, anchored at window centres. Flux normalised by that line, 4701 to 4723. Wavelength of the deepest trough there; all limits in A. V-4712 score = 4702.11 A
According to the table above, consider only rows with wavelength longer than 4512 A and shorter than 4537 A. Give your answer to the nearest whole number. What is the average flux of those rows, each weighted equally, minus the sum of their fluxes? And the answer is -718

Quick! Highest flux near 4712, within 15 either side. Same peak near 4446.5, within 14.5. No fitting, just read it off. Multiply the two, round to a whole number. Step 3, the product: 4535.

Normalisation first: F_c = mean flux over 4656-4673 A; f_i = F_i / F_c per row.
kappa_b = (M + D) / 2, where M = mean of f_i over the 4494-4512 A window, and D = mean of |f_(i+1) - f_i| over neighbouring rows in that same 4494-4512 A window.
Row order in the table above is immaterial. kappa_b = 0.521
